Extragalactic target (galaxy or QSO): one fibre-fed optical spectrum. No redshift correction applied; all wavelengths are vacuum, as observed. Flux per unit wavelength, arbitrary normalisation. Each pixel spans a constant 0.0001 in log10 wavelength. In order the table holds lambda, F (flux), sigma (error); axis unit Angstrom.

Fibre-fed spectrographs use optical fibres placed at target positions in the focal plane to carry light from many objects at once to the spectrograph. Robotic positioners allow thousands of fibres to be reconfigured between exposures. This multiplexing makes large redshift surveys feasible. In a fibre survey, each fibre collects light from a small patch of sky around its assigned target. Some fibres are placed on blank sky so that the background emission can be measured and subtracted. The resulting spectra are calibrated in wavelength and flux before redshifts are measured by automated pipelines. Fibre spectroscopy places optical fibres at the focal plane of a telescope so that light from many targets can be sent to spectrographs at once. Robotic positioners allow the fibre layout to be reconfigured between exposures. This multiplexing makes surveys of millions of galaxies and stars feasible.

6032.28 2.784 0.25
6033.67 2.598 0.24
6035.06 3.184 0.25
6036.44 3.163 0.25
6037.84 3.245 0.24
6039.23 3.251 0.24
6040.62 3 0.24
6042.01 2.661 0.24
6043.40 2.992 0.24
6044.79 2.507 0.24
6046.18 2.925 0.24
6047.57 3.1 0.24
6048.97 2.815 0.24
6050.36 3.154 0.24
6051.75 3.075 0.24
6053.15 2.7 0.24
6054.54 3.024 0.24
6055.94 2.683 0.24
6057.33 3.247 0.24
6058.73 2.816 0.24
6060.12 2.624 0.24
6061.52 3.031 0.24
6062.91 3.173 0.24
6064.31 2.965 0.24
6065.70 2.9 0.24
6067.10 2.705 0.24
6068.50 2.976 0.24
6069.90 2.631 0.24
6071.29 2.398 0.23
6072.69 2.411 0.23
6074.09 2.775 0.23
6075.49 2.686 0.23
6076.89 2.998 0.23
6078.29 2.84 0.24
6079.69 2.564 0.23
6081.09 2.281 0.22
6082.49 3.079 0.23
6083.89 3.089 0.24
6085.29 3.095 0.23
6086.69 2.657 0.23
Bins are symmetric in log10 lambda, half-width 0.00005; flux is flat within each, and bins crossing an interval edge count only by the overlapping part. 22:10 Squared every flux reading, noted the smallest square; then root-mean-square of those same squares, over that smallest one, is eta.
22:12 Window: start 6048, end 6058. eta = 1.23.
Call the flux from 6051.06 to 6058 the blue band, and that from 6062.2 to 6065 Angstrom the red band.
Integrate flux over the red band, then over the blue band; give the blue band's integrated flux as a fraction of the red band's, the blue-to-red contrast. 2.4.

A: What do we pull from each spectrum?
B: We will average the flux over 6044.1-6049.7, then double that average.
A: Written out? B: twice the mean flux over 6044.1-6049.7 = 5.7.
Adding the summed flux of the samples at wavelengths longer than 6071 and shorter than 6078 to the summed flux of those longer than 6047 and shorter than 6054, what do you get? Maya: 28.1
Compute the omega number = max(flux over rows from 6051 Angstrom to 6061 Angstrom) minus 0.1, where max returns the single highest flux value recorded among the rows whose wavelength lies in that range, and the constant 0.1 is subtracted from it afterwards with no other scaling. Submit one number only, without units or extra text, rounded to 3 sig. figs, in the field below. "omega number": 3.15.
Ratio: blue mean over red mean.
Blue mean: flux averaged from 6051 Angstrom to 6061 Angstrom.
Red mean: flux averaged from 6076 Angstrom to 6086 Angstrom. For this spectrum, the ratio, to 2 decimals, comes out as 1.01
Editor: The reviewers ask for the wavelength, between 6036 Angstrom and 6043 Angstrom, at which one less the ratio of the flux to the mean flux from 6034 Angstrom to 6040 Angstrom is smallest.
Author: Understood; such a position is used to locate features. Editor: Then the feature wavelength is 6039.23 Angstrom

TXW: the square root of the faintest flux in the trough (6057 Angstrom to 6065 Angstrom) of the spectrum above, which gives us 1.62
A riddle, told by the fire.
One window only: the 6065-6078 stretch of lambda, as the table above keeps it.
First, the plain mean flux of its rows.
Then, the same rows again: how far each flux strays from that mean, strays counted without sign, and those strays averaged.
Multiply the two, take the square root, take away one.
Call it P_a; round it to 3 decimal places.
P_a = -0.318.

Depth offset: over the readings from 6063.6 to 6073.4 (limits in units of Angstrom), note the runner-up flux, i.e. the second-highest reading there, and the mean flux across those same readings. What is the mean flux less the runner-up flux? -0.253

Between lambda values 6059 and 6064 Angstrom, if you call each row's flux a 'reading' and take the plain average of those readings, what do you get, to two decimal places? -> 2.94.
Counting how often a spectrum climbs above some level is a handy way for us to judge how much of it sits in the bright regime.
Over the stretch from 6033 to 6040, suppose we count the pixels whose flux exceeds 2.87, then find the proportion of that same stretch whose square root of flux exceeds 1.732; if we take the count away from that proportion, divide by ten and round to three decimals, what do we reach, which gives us -0.320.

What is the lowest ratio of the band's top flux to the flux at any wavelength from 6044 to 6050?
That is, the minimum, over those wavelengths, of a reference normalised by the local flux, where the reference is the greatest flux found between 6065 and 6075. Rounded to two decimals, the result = 0.96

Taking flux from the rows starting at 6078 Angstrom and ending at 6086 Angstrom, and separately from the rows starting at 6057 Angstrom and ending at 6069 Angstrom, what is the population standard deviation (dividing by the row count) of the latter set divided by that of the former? 0.62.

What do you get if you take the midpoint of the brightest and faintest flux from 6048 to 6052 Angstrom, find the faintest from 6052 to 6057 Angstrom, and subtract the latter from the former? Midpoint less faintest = 0.30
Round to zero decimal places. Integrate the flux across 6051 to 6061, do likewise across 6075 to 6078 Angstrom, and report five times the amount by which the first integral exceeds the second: 101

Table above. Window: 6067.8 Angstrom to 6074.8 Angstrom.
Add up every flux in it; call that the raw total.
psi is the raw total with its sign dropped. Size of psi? 13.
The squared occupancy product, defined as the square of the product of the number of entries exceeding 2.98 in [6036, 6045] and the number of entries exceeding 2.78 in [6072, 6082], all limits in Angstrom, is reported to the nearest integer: 100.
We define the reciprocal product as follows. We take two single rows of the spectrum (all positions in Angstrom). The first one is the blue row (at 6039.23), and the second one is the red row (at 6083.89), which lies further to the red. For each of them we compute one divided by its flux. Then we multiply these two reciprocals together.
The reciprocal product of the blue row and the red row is 0.100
